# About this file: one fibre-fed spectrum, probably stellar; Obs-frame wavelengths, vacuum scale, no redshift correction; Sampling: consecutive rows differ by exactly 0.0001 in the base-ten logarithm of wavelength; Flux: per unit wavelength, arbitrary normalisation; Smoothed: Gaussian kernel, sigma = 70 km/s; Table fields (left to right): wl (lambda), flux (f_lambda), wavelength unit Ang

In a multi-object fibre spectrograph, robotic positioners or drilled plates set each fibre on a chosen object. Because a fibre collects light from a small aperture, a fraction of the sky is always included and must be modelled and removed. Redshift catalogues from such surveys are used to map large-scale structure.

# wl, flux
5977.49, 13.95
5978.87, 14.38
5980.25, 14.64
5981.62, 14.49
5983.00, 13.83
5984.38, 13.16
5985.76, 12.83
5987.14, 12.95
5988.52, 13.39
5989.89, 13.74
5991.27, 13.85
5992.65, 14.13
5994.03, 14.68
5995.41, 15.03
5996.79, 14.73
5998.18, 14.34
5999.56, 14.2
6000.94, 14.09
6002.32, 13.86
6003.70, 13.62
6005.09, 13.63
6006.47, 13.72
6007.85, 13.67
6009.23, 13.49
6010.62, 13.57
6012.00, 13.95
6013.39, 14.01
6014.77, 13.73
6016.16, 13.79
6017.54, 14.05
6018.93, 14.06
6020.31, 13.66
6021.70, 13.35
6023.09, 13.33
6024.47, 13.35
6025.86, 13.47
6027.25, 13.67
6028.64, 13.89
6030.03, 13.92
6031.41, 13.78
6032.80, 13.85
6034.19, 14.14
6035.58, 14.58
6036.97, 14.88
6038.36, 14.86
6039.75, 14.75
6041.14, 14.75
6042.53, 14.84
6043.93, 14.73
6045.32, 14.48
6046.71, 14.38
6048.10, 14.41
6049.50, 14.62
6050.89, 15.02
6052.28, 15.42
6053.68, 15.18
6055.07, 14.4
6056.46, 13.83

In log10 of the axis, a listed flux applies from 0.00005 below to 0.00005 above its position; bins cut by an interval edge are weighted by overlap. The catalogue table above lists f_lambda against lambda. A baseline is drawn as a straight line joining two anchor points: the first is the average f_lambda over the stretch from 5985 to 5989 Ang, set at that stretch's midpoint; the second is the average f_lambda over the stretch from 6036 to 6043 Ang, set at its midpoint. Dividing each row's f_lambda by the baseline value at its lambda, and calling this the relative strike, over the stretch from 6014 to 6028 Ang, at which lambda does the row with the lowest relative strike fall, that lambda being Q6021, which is 6024.47 Ang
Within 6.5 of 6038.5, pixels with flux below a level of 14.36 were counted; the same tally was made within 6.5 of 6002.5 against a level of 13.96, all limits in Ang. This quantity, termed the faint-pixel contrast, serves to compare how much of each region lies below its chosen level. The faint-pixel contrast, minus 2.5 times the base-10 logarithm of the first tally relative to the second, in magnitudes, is 1.0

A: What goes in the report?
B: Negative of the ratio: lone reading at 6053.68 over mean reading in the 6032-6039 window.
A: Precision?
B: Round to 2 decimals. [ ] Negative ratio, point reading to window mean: -1.05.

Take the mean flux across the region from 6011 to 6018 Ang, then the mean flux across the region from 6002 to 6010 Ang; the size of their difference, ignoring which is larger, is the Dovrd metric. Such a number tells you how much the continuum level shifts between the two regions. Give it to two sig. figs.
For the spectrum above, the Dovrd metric 0.24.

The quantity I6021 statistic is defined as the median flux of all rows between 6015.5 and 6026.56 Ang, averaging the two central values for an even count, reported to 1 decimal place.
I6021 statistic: 13.6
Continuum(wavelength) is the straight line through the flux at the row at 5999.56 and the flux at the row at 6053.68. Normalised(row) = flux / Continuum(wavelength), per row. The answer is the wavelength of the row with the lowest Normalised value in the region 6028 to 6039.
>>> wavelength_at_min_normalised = 6031.41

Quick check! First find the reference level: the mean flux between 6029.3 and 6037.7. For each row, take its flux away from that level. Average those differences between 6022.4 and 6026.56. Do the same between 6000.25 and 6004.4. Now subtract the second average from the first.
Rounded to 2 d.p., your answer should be 0.47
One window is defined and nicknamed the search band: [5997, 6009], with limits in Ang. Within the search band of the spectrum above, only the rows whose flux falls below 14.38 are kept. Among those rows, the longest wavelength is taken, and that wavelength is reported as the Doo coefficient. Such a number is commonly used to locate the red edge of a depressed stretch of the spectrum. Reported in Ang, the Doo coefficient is 6007.85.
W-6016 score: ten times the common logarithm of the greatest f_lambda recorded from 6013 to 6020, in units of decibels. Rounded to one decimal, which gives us 11.5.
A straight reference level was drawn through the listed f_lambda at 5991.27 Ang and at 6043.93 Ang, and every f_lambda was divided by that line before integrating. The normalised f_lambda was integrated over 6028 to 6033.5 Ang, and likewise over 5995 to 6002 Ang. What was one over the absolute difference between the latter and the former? 0.5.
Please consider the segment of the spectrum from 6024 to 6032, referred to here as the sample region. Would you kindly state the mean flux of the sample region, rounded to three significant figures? 13.7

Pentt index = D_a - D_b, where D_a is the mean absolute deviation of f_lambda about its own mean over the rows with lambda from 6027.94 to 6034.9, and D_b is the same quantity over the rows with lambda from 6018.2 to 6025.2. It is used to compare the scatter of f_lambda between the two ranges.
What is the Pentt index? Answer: -0.16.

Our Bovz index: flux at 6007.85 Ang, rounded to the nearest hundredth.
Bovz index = 13.67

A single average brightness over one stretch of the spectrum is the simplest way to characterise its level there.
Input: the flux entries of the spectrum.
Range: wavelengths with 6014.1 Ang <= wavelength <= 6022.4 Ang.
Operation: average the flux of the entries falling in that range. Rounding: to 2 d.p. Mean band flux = 13.77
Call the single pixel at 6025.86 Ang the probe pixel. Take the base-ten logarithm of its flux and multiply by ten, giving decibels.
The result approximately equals 11.3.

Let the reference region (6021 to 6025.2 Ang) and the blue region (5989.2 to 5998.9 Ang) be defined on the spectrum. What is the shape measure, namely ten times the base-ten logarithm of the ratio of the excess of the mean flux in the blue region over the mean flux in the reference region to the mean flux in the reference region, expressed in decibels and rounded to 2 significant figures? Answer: -11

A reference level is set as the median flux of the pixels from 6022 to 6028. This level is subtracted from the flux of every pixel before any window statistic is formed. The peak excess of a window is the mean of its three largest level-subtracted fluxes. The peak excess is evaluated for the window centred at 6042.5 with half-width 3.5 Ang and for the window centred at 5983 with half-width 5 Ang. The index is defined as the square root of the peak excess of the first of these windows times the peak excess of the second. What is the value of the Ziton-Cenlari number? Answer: 1.22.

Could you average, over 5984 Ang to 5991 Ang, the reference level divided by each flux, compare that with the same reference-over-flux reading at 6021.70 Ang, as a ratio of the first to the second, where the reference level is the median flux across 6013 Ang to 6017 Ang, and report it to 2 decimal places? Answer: 1.01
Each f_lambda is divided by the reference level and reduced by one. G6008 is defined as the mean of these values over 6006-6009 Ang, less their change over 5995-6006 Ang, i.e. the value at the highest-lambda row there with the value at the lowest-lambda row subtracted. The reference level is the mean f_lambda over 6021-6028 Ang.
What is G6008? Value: 0.12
